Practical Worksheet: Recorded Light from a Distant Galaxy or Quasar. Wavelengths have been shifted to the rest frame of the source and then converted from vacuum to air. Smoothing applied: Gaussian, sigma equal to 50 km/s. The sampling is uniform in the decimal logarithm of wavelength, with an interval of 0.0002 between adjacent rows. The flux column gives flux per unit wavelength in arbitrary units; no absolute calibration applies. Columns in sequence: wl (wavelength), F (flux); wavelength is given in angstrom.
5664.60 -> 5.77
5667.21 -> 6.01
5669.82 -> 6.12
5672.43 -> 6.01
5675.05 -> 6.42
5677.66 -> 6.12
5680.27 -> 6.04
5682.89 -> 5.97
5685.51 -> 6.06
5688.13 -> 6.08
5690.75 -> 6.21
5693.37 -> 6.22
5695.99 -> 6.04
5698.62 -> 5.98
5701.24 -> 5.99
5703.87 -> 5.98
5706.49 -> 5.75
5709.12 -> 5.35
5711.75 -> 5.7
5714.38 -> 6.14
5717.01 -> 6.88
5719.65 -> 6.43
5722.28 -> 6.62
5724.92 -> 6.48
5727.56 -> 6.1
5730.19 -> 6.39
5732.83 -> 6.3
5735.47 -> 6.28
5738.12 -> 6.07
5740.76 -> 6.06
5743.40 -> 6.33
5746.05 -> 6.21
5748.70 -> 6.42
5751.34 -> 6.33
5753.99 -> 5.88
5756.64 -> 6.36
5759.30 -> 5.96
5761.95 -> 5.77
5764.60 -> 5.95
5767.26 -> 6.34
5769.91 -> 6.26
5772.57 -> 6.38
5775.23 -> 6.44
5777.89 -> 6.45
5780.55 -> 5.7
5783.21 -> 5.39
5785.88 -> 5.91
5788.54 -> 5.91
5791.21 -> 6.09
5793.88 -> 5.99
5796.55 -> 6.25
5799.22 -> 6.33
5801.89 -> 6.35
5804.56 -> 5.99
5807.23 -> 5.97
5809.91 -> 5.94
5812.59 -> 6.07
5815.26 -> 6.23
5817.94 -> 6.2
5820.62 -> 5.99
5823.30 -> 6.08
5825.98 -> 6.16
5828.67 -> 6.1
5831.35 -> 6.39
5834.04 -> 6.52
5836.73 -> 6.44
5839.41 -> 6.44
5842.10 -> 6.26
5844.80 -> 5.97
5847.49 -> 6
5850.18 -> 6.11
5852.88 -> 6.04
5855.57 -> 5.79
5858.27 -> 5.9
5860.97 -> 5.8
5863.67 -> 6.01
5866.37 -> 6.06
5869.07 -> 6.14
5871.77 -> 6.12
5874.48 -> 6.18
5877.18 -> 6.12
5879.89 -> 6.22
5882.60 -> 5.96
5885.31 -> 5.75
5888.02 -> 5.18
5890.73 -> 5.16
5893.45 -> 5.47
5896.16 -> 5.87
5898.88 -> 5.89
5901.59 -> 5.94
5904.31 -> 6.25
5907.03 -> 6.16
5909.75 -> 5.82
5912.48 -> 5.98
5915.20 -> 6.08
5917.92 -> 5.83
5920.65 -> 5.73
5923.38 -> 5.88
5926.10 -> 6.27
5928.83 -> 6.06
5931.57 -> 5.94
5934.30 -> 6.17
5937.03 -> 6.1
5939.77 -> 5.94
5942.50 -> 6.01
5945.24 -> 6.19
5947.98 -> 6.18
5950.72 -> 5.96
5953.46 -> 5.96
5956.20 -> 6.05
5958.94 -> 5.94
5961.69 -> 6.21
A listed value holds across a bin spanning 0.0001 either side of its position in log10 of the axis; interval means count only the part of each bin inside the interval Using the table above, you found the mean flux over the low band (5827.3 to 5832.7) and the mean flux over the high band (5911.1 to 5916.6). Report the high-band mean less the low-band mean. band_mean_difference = -0.21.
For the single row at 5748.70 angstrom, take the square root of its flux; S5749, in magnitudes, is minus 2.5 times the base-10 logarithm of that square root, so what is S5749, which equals -1.009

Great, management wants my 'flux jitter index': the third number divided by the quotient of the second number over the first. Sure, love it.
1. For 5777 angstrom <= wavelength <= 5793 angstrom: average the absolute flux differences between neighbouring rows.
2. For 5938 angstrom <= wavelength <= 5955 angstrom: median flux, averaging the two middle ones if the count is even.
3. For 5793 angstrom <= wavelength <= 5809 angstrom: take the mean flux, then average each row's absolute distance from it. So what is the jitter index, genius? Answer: 0.010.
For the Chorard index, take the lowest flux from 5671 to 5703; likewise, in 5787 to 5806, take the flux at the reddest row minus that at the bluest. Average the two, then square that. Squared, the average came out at 9.2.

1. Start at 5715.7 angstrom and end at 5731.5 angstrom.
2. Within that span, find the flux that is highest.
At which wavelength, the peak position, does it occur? 5717.01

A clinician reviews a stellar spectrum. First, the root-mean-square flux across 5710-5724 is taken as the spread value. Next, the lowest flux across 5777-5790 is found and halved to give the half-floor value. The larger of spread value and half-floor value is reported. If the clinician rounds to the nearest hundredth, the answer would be 6.37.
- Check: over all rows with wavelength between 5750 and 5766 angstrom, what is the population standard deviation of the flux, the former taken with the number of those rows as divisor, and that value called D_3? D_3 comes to 0.22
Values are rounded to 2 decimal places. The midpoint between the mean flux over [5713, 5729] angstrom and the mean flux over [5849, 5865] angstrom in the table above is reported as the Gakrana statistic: 6.19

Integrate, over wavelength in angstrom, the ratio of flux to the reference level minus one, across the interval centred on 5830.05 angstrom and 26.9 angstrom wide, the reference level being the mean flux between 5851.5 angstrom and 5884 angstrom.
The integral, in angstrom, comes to 1.0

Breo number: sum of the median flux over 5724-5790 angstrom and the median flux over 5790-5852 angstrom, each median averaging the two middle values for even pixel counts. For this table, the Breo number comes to 12.4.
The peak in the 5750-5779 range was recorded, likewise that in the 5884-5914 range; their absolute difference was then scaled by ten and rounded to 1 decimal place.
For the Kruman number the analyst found 2.0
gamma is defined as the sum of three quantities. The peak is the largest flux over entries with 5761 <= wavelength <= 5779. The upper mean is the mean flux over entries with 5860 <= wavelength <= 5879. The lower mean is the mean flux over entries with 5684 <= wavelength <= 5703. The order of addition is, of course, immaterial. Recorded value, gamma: 18.6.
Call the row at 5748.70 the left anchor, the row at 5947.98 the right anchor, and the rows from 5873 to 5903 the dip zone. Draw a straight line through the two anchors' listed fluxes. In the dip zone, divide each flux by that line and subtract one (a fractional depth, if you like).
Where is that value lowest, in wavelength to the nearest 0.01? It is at 5890.73 angstrom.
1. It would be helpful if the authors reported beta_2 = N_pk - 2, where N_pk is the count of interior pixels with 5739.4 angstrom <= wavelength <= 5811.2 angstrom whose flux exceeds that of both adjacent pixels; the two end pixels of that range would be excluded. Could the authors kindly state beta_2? 5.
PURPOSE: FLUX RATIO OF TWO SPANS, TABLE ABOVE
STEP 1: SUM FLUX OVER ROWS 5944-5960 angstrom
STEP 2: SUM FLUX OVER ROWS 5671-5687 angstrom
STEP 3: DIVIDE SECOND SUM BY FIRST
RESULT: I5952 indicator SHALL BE 1.01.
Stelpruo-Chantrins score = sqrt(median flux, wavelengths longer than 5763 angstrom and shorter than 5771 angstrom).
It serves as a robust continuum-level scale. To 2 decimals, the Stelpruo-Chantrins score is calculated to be 2.50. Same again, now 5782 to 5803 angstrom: 2.46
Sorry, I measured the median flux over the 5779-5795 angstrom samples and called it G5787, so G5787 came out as 5.91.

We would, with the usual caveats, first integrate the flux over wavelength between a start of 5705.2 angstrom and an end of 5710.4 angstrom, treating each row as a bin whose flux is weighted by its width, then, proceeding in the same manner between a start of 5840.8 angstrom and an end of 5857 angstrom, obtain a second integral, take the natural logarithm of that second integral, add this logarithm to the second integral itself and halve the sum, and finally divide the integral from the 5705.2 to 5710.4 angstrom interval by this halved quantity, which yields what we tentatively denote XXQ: 0.6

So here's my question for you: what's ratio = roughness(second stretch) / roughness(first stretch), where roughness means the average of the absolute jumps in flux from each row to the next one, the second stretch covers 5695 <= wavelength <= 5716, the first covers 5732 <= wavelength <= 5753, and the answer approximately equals 1.6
